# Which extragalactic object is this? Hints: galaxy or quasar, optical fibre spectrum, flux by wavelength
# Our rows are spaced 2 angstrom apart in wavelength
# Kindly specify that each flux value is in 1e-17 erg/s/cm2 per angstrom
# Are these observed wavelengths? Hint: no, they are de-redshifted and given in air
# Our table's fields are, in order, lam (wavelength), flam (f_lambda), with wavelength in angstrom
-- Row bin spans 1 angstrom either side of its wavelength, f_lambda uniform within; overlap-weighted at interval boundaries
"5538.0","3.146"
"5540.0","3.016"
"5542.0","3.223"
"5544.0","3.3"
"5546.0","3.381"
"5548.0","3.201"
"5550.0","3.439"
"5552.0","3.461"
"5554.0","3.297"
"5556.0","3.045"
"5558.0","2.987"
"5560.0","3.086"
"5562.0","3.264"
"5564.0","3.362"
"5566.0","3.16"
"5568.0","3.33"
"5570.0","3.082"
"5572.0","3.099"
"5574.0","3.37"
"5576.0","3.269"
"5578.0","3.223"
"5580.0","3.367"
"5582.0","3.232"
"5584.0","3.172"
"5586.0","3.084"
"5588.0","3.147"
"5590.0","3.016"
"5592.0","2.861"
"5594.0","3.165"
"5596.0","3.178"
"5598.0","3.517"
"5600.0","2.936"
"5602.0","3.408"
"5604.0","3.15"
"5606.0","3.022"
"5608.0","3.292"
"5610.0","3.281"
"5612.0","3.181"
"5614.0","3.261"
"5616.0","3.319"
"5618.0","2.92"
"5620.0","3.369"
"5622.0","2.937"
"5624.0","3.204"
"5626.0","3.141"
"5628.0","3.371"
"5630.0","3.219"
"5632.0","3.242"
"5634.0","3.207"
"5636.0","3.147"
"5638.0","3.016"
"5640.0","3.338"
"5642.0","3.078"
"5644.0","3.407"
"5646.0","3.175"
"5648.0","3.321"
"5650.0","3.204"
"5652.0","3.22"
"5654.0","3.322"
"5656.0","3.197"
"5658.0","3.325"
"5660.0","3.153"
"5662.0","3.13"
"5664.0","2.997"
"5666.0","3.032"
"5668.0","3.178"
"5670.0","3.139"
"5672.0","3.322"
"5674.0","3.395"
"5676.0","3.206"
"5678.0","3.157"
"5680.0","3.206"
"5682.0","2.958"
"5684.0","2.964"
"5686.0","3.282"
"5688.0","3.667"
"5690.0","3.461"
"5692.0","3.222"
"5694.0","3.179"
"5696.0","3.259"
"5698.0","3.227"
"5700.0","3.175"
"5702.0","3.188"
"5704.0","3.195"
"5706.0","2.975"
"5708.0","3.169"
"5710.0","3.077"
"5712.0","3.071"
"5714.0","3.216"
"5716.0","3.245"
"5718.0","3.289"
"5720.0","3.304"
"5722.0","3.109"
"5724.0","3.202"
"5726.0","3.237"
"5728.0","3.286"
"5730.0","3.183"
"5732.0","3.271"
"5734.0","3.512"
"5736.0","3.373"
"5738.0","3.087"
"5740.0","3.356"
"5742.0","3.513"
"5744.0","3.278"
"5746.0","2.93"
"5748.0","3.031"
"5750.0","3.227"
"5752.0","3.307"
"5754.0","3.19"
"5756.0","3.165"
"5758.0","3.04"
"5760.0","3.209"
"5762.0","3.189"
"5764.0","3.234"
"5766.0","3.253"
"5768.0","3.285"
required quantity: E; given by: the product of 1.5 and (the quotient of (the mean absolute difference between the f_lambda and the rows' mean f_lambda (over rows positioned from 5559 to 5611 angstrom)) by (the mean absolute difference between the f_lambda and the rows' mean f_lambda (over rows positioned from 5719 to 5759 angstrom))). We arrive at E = 1.60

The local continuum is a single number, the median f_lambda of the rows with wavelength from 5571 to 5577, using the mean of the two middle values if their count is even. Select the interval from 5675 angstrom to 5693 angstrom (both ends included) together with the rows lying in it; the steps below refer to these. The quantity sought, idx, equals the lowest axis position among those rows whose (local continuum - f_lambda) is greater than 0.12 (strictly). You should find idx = 5682.0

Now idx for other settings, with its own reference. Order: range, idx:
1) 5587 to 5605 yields 5588.0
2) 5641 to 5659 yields 5642.0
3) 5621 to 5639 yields 5622.0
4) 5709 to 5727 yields 5710.0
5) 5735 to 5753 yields 5738.0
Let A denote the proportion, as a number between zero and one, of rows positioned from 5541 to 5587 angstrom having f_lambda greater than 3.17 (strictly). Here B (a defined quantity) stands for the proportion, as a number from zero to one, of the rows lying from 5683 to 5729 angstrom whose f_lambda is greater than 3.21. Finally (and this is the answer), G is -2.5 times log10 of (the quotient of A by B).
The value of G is -0.31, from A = 0.70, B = 0.52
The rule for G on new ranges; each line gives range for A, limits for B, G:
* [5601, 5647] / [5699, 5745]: -0.24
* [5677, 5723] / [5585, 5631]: -0.55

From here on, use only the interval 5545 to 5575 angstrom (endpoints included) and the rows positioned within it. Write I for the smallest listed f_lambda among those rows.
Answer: 2.987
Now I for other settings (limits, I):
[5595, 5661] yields 2.92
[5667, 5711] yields 2.958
